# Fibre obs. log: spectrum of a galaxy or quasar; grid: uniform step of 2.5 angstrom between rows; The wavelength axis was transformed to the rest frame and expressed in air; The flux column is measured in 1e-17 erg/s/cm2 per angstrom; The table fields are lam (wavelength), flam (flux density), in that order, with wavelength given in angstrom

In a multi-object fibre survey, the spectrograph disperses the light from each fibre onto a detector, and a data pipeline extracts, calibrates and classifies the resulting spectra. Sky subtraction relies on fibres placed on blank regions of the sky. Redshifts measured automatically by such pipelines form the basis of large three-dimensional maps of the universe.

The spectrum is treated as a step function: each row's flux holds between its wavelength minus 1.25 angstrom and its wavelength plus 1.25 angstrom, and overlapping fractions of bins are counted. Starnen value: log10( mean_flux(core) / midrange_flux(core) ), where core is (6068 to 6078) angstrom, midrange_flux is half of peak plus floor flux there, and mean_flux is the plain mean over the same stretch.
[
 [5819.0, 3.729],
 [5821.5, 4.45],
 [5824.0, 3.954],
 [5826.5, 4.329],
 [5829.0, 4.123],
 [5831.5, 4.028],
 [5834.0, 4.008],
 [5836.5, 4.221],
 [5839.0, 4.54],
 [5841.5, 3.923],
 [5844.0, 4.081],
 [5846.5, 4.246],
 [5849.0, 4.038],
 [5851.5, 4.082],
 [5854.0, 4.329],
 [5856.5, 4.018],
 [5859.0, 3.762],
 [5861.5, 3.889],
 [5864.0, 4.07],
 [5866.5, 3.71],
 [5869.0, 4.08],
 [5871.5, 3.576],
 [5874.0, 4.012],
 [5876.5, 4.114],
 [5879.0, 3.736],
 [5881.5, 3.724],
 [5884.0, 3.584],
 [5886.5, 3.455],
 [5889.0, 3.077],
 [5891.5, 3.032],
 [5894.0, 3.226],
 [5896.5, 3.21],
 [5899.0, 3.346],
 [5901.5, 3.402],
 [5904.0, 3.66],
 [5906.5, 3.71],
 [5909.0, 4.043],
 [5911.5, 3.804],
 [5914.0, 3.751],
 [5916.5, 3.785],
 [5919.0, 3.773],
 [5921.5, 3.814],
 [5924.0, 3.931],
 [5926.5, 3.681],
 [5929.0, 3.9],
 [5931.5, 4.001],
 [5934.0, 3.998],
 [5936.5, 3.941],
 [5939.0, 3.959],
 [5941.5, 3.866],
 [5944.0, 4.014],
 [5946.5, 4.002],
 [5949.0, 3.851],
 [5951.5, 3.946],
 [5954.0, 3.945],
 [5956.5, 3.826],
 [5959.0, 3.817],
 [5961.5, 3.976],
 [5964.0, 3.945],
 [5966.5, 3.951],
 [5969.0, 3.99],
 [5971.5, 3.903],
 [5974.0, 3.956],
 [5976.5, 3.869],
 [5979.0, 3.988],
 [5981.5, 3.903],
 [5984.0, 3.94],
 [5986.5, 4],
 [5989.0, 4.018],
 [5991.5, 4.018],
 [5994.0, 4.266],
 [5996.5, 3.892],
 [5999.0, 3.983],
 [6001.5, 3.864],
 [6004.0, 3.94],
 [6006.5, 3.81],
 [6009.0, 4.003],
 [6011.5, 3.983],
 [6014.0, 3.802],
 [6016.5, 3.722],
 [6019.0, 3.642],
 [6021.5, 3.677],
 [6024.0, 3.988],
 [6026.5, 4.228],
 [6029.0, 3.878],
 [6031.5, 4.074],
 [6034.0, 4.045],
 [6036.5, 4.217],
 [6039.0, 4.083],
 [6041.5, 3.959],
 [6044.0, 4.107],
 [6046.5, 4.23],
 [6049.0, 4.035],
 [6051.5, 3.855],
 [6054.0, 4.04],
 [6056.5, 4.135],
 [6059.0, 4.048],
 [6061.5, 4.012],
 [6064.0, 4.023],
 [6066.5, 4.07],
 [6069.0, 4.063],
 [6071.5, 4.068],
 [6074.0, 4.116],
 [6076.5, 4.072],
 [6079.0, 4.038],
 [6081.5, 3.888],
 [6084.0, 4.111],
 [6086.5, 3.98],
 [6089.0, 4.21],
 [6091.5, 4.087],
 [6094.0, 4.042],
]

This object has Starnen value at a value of -0.001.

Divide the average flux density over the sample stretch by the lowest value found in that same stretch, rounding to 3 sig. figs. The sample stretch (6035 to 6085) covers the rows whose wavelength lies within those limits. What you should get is 1.05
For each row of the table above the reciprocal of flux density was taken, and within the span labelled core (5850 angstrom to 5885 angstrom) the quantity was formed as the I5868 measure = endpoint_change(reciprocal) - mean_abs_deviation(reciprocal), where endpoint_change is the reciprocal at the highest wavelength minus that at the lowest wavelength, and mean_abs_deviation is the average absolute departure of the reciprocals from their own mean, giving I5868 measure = 0.021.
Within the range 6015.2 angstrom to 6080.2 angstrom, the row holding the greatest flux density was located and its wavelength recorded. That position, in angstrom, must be 6046.5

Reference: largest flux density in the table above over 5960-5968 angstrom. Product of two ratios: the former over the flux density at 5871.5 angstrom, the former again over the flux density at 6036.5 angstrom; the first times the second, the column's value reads 1.05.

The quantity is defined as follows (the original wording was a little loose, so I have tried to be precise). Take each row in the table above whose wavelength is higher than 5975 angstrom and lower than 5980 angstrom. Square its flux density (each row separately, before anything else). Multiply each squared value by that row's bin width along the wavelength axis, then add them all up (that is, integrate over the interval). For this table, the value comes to 77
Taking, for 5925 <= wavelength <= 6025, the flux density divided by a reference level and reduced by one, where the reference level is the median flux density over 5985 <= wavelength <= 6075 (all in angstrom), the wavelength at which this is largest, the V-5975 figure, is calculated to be 5994.0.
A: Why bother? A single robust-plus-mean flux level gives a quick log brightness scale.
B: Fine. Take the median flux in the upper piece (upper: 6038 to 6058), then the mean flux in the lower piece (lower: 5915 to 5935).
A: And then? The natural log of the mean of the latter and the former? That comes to 1.38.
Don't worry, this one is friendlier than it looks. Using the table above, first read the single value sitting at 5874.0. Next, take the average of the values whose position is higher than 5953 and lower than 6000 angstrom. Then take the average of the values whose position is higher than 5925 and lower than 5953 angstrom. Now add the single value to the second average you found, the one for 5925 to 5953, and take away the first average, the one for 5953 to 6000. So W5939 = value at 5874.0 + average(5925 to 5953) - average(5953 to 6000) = 3.98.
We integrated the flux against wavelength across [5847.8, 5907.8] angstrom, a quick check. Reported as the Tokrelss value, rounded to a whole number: 222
